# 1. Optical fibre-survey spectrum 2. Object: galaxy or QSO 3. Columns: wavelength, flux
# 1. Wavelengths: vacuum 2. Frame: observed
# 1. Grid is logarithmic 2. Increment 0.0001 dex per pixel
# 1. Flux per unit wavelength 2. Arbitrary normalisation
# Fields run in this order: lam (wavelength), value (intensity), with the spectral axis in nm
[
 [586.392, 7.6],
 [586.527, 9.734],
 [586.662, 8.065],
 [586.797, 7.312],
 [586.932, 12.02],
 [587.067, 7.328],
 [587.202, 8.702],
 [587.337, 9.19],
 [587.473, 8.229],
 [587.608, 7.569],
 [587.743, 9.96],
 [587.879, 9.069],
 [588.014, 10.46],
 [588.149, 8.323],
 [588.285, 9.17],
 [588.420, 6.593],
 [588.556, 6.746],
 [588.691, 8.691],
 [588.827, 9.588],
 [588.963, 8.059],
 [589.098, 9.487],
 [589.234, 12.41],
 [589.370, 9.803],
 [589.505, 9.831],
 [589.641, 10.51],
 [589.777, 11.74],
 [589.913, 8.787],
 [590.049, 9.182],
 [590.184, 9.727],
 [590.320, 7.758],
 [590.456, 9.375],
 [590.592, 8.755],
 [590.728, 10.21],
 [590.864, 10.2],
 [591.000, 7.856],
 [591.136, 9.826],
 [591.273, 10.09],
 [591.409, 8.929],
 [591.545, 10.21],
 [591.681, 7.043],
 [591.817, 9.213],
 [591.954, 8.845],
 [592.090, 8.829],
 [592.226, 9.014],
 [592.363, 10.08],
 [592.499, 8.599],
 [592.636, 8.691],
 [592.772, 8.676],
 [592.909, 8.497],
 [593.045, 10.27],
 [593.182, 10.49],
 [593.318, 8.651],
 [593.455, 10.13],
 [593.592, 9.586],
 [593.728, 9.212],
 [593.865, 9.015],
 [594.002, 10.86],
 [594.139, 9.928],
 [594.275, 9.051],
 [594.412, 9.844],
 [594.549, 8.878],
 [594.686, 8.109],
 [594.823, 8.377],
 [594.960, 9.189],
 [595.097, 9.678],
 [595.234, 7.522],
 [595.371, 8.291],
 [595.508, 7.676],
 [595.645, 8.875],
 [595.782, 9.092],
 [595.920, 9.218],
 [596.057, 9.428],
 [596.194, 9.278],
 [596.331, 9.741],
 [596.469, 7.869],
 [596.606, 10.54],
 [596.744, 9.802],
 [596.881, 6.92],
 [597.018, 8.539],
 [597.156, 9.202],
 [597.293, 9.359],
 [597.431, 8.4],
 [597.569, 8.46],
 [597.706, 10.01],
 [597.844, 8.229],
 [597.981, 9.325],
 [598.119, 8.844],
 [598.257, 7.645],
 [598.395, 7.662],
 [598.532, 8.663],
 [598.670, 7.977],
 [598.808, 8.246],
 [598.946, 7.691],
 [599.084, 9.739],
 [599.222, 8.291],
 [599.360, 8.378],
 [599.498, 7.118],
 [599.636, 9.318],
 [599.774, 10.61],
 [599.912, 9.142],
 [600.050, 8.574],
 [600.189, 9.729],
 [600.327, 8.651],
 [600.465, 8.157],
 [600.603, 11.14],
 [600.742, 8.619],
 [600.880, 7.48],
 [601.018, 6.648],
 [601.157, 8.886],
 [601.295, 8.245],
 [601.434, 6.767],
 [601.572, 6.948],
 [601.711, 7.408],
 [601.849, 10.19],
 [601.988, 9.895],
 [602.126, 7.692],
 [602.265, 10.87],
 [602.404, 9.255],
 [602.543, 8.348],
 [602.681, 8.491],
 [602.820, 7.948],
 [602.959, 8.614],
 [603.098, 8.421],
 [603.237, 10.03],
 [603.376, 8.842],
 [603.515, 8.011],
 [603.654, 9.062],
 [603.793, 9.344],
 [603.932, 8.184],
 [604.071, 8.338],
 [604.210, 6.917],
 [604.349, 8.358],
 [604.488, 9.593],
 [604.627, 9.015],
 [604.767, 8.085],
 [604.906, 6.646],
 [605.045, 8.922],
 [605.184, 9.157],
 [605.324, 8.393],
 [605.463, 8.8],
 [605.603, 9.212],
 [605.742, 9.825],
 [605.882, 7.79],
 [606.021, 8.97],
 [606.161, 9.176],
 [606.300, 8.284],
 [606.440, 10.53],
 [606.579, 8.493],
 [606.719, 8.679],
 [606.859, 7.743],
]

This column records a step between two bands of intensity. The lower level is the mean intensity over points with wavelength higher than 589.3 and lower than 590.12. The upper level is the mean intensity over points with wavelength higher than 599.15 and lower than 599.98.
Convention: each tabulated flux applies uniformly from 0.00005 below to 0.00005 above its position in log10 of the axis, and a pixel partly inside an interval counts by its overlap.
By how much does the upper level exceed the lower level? -1.2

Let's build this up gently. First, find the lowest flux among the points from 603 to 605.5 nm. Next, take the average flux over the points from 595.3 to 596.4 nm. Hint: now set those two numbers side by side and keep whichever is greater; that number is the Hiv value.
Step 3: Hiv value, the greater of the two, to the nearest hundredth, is 8.95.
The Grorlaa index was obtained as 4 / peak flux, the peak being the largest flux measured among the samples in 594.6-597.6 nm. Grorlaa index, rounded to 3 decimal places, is 0.380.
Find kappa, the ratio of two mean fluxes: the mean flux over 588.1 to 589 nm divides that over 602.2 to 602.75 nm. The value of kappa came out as 1.13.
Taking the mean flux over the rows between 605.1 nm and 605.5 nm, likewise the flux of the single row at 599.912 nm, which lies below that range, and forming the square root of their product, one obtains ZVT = 9.0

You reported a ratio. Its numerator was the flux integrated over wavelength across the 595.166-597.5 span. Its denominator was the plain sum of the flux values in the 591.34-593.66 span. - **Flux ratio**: 0.132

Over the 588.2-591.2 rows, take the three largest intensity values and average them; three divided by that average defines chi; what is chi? 0.260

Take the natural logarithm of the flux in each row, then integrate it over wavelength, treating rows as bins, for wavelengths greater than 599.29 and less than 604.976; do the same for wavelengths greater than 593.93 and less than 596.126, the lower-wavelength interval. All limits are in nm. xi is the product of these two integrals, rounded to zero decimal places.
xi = 59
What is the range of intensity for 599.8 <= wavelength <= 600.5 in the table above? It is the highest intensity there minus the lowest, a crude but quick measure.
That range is 1.6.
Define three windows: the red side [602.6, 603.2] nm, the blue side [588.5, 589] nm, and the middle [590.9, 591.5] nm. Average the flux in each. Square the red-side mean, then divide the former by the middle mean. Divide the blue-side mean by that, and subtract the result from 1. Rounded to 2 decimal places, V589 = -0.08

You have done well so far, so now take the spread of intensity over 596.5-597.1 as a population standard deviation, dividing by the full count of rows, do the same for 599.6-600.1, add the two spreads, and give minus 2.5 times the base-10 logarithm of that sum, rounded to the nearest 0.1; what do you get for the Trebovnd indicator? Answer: -0.8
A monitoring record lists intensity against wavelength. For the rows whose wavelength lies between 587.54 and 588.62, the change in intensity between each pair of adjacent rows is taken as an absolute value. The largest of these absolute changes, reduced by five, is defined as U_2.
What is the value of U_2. -2.4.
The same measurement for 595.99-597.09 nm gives -2.1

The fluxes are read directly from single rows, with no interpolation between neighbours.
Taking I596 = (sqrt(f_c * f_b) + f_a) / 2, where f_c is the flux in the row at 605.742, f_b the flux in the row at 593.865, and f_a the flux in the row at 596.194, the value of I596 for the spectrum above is 9.3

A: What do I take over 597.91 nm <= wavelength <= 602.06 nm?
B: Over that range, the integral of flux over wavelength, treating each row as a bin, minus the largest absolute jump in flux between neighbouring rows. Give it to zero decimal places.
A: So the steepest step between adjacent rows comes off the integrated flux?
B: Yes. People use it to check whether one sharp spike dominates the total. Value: 32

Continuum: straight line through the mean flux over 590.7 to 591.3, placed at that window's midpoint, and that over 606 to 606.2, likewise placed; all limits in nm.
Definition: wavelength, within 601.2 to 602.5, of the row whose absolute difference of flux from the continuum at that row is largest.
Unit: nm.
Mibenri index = 601.434 nm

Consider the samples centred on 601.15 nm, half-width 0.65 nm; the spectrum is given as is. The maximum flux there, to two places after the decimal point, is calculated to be 11.14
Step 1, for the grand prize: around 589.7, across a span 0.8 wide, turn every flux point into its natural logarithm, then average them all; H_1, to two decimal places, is 2.30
